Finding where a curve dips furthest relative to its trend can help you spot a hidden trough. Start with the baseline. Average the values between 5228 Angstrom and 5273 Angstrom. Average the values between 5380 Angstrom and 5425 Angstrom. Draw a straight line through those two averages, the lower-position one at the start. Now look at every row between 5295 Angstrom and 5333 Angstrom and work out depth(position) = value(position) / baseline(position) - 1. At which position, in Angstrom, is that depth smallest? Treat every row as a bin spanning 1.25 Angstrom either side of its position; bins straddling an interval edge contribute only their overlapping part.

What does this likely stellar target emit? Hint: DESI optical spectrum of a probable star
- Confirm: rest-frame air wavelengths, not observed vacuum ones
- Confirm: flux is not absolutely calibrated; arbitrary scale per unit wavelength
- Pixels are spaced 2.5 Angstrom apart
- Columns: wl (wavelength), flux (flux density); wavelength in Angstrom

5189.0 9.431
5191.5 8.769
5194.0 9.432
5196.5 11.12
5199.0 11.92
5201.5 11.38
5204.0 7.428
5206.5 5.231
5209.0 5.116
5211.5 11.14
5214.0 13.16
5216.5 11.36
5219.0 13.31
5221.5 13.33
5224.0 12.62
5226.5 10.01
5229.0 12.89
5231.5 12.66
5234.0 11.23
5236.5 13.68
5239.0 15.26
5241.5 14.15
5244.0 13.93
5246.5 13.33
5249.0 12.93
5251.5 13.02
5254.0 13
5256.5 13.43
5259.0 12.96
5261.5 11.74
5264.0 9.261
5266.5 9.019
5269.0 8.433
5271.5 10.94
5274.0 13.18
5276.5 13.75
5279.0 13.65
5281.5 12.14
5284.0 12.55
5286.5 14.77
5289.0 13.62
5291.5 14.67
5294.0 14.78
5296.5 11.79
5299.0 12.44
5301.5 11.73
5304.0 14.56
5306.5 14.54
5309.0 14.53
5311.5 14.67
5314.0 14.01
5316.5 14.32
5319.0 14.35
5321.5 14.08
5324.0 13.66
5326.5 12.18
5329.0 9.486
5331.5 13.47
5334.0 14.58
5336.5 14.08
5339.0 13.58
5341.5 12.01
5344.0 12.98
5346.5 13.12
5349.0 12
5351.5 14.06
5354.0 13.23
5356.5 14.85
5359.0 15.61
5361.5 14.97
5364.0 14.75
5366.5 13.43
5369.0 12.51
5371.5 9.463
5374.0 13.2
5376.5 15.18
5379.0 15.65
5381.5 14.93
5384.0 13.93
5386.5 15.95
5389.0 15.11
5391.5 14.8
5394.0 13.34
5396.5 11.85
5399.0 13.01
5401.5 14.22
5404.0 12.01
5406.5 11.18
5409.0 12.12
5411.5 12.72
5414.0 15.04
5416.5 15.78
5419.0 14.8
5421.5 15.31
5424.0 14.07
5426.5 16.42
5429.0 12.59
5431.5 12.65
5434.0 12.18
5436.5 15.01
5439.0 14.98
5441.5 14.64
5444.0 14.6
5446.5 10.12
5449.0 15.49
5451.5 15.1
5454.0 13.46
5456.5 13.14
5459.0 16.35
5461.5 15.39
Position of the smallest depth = 5329.0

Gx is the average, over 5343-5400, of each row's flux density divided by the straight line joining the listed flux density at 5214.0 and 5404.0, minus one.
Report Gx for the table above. 0.13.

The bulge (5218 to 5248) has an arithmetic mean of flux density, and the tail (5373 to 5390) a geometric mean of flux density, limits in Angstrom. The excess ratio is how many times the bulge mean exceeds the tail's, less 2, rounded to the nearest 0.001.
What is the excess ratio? -1.121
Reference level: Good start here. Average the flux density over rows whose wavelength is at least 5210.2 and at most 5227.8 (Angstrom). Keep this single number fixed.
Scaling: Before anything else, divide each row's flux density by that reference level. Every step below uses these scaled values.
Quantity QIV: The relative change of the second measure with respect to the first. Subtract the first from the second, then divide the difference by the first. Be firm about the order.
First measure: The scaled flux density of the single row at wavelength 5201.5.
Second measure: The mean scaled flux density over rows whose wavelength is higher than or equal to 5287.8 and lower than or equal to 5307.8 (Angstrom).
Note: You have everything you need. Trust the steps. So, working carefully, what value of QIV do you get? 0.19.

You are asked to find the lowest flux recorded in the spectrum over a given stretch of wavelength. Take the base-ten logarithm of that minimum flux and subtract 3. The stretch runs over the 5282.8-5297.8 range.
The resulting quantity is -1.93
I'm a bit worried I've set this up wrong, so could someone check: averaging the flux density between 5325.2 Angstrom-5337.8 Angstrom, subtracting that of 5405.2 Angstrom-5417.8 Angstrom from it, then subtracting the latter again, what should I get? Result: -14.0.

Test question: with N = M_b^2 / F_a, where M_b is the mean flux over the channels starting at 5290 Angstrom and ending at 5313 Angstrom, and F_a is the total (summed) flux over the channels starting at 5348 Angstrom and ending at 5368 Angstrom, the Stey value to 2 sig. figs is 1.7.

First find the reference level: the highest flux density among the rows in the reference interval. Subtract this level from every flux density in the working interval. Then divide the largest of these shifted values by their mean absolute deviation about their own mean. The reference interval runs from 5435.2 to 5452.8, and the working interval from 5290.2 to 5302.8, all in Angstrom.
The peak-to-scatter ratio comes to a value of -0.5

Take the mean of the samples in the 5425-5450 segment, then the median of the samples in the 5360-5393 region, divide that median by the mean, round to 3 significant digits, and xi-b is 1.07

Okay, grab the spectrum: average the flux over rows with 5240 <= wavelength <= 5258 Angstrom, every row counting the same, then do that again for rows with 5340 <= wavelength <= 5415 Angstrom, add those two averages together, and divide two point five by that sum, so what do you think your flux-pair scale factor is 0.093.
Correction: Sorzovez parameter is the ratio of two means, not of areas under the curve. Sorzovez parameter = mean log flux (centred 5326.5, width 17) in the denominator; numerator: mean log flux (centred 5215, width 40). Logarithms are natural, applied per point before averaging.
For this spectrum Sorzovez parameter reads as 0.92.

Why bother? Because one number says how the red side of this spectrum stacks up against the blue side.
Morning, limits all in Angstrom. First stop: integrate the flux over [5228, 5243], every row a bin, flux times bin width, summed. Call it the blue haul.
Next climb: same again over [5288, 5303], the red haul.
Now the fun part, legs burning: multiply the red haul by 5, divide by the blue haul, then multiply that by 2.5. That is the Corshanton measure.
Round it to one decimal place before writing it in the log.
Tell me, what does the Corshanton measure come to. 12.4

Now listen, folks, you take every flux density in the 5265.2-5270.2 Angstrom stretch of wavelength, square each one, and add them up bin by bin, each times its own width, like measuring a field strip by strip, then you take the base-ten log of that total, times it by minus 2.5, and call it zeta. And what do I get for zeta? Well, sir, -6.45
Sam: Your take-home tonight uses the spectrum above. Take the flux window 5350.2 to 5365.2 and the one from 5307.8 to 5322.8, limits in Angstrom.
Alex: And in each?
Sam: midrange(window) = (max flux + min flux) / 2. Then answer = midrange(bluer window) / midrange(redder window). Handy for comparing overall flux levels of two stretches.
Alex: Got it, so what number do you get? 0.99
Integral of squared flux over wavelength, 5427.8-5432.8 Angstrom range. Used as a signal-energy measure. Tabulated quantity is 796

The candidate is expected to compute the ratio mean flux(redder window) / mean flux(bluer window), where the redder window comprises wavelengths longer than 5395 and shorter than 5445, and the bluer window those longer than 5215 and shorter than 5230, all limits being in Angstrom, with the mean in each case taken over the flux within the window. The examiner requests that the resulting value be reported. 1.12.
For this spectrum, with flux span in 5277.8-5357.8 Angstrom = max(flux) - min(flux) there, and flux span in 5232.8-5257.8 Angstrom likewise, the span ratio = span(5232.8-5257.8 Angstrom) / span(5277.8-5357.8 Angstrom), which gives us 0.75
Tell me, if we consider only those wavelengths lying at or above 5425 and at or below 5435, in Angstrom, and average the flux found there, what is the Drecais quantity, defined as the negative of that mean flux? -13.5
